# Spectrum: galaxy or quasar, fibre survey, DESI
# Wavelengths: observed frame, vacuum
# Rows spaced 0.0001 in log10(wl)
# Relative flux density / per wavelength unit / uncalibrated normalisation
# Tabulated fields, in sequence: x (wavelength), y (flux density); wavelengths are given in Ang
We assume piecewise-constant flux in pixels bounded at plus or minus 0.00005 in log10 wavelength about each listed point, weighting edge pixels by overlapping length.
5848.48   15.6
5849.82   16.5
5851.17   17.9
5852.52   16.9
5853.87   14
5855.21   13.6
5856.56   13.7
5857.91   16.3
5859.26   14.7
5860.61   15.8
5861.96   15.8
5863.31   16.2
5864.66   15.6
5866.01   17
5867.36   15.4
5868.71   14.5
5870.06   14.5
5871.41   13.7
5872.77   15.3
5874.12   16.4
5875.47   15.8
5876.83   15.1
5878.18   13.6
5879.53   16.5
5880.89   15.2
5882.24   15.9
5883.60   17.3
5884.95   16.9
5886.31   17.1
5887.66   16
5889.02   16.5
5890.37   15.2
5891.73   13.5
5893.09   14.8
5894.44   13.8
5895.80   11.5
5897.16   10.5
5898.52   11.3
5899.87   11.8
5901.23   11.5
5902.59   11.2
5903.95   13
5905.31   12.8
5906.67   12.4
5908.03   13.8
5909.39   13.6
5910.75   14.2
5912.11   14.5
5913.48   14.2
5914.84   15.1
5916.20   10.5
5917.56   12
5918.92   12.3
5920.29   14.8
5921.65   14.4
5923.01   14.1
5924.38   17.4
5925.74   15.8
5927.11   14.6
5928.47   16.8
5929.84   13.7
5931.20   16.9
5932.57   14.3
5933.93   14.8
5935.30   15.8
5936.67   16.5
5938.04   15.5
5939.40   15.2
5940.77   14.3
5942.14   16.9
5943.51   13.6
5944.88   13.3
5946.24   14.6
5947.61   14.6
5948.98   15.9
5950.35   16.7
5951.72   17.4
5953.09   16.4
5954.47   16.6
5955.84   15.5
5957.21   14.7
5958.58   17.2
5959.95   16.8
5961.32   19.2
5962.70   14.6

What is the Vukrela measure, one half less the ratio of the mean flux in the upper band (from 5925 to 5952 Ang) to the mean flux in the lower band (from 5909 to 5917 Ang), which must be -0.62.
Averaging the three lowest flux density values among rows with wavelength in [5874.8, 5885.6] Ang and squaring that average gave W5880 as 214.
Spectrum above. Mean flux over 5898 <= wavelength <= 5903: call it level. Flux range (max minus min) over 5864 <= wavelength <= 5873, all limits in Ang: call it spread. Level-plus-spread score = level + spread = 15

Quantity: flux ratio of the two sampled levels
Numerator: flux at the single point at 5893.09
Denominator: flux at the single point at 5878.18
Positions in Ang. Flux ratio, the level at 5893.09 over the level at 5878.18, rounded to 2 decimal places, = 1.09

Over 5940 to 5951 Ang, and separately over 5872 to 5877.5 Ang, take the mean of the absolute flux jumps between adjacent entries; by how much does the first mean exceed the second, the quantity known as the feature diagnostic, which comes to 0.6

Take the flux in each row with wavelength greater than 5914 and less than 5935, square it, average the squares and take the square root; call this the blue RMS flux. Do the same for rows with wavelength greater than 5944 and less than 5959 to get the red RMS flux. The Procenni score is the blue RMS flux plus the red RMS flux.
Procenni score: 30.4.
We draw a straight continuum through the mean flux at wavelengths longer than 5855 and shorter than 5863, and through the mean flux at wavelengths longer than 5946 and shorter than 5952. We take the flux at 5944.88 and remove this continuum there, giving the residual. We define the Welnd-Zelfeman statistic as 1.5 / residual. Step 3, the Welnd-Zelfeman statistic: -1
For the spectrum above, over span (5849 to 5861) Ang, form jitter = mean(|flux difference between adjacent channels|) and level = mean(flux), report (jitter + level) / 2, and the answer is 8.4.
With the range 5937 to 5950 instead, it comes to 8.1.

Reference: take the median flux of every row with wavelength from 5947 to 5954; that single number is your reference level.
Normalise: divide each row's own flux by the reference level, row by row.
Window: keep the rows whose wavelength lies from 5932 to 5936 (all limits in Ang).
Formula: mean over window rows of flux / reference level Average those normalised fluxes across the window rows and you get 0.91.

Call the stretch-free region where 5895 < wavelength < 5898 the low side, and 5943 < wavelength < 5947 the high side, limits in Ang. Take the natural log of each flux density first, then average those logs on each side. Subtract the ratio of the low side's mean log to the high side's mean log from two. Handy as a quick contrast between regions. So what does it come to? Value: 1.09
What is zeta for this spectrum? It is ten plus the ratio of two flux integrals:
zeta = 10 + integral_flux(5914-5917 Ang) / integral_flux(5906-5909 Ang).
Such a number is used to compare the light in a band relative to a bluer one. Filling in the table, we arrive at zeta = 10.98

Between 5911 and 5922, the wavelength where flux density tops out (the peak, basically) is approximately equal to 5914.84 Ang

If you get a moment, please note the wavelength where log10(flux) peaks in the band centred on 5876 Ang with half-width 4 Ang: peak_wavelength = 5879.53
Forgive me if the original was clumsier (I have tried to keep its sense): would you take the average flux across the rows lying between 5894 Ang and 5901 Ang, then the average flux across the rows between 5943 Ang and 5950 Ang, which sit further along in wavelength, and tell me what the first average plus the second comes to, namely 26.2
